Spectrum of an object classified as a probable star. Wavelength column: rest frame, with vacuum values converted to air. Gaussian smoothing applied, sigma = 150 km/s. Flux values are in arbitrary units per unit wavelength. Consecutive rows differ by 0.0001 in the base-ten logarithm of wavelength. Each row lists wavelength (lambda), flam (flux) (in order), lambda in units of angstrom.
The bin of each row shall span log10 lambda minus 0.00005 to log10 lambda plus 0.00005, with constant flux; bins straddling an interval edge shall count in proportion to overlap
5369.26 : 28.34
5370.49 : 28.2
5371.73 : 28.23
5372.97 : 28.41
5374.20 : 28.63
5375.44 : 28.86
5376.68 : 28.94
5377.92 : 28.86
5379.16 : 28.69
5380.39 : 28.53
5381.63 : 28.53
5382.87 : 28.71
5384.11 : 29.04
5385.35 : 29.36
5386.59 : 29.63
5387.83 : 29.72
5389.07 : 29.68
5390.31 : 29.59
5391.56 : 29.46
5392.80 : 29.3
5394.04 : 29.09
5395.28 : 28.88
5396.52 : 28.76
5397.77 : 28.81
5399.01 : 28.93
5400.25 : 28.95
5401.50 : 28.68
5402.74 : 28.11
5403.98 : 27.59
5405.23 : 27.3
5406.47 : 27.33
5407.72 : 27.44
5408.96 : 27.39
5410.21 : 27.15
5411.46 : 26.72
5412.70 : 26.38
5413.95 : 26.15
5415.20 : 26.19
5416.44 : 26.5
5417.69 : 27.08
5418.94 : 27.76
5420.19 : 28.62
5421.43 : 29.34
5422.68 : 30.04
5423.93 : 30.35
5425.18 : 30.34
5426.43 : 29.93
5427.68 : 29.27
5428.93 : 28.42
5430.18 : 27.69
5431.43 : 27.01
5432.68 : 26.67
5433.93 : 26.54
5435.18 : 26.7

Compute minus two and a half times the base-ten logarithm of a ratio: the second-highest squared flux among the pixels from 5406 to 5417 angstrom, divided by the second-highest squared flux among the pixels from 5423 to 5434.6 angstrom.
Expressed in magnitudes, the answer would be 0.22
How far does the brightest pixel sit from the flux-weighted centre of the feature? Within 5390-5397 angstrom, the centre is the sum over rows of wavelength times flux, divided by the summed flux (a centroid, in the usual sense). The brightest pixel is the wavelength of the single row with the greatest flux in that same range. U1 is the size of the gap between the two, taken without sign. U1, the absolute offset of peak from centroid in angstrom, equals 3.1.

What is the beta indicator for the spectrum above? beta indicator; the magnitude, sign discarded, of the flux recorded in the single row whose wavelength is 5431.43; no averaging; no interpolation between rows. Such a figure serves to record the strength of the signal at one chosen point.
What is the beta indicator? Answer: 27.0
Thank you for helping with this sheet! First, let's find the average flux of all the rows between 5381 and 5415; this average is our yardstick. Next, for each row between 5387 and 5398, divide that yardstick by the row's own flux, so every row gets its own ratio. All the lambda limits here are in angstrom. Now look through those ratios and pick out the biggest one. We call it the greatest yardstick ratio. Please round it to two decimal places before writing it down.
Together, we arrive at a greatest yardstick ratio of 0.99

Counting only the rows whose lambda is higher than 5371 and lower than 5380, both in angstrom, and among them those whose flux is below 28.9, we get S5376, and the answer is 6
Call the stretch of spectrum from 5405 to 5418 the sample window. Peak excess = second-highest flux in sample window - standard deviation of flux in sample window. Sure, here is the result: 26.9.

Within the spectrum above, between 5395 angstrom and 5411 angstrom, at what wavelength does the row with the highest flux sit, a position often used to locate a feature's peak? 5400.25 angstrom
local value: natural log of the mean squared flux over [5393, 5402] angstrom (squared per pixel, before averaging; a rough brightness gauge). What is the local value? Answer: 6.73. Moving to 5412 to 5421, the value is 6.59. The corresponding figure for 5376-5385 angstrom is 6.72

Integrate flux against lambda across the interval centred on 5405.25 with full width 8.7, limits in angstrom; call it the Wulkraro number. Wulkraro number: 241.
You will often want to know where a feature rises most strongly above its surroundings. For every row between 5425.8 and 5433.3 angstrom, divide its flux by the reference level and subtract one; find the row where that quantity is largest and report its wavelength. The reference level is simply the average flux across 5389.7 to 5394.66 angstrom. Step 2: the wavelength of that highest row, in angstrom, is 5426.43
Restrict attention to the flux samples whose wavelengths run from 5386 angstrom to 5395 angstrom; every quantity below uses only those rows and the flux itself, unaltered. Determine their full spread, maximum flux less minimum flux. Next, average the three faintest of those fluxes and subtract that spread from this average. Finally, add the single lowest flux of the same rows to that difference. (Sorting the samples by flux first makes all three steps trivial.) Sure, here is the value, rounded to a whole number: 58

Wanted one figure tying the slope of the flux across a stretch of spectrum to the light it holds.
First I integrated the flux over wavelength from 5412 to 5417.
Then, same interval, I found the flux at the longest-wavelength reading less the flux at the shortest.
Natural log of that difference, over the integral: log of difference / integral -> -0.016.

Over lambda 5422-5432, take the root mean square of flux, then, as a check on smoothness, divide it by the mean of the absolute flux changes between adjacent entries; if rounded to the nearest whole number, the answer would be 56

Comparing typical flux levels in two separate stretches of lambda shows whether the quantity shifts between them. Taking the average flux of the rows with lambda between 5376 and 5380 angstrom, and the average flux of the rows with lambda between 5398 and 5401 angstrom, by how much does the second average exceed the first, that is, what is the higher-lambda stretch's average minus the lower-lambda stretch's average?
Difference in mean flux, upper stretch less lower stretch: 0.1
